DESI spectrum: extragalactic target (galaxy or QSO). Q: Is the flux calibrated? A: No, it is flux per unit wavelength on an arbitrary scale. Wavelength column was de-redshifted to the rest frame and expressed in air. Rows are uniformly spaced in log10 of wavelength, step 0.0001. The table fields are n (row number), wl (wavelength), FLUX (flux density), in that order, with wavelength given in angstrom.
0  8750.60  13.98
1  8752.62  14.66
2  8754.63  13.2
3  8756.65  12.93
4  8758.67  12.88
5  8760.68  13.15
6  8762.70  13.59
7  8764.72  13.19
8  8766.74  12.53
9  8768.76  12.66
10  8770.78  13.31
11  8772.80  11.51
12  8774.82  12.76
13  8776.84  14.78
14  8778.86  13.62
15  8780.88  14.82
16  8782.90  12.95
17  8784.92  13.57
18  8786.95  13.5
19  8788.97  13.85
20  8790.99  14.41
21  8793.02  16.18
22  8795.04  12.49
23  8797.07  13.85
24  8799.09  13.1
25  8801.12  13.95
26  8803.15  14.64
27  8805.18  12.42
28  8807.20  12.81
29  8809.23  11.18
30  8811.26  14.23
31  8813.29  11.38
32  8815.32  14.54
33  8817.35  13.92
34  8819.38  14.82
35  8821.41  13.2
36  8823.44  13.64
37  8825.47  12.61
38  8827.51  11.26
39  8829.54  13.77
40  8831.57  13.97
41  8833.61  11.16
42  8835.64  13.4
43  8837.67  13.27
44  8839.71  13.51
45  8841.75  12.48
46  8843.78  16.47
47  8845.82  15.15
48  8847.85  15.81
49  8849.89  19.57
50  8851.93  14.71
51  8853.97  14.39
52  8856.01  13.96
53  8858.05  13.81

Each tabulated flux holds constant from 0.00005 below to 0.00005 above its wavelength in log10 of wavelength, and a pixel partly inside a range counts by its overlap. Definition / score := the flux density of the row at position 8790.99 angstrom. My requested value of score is 14.41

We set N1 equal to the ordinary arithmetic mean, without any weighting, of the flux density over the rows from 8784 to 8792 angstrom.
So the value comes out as 13.8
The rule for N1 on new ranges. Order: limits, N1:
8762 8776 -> 12.8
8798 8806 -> 13.5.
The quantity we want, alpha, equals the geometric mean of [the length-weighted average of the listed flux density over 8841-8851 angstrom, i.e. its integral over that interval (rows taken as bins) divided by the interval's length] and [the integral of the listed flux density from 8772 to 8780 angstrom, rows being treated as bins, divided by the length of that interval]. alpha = 14.6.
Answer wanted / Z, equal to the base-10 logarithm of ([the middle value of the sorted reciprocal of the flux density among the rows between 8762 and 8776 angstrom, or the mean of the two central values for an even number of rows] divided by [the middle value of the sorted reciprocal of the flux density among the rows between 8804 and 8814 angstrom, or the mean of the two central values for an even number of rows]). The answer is -0.012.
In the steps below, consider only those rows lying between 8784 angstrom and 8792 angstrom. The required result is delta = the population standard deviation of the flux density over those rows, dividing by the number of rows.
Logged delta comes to 0.4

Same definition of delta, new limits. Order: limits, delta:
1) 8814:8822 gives 0.6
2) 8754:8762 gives 0.1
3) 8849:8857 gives 2.3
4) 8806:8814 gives 1.2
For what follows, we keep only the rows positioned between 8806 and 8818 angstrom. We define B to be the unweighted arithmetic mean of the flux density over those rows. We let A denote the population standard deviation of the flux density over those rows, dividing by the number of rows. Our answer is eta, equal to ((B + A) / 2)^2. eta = 51.4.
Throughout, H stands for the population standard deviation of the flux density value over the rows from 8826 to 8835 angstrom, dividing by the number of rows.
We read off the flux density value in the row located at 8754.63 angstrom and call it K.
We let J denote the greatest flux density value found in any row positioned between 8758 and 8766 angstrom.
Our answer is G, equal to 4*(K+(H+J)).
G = 112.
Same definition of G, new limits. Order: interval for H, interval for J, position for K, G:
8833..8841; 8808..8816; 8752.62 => 121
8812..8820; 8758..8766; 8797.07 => 115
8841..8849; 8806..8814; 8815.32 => 121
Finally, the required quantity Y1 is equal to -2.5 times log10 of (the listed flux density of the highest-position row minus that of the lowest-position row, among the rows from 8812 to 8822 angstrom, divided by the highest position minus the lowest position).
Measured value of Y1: 1.6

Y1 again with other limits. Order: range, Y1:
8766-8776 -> 3.9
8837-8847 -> 1.6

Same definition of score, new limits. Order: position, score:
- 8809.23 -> 11.18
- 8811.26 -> 14.23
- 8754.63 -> 13.2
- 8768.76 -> 12.66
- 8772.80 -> 11.51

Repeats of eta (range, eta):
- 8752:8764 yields 49.1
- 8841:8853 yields 79.5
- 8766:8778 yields 48.4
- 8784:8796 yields 57.2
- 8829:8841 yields 49.8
